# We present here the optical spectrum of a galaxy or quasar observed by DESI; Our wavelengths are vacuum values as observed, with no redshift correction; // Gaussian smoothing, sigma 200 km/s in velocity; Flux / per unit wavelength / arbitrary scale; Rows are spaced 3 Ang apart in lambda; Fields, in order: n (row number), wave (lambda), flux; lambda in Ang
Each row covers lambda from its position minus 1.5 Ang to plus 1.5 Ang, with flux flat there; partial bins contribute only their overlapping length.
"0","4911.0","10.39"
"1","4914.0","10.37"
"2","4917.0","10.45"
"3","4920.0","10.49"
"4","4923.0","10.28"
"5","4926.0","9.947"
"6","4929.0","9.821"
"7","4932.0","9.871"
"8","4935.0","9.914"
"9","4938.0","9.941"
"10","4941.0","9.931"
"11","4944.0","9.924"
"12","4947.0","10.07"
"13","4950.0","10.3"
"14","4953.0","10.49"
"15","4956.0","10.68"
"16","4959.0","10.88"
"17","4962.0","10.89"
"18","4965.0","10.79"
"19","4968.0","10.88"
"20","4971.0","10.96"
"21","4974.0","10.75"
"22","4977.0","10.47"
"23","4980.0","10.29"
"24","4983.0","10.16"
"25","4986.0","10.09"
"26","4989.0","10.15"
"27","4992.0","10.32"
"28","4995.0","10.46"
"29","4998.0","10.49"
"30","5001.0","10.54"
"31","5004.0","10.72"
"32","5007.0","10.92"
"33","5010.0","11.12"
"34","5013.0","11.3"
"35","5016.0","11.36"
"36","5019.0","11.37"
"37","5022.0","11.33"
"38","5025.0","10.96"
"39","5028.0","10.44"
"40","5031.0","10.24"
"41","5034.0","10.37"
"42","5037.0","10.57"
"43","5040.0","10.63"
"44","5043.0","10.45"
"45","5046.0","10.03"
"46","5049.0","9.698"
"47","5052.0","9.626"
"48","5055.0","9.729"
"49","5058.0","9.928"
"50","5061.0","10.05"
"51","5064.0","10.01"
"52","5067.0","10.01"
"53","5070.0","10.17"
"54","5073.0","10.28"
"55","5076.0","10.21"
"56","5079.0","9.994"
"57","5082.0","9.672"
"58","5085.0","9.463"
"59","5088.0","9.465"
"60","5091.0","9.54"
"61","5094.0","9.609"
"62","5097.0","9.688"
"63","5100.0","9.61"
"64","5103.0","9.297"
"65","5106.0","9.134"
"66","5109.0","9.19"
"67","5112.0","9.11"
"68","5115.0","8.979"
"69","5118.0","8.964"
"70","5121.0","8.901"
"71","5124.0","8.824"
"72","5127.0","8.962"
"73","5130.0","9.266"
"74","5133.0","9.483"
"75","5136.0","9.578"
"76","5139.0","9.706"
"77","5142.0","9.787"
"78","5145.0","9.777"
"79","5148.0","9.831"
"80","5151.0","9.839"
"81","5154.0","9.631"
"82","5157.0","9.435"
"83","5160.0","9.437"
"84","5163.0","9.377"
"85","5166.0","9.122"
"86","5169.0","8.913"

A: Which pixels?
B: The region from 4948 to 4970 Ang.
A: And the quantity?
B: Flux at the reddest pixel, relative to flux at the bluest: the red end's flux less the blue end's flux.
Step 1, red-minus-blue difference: 0.58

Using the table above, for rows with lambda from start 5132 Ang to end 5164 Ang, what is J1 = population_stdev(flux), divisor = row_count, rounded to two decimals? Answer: 0.17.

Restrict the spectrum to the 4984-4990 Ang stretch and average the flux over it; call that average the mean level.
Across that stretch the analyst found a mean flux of 10.1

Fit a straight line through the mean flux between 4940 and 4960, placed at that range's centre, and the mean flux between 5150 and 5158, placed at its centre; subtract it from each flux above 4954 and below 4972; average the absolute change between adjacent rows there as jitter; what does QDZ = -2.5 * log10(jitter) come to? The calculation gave 2.5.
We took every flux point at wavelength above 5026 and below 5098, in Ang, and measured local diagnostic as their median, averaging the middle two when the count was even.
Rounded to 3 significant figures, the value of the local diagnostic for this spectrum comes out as 10.0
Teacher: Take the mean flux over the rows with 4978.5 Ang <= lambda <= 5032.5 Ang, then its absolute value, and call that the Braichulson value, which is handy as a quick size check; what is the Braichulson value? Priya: 10.7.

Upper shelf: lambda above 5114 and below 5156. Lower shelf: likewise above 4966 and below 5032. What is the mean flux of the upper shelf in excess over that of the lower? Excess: -1.30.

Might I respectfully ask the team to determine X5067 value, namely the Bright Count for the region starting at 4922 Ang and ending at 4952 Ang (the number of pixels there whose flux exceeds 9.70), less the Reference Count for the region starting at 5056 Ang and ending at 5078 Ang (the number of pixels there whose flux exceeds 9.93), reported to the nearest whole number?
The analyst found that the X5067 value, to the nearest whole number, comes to 4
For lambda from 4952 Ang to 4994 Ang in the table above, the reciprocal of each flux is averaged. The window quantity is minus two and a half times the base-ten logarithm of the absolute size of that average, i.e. 2.56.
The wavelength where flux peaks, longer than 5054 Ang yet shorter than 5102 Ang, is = 5073.0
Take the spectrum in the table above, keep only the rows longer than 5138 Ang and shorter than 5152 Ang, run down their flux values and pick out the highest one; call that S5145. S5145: 9.839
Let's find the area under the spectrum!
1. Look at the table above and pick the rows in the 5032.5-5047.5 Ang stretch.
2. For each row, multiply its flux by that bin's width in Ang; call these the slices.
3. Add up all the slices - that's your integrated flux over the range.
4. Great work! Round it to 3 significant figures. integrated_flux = 156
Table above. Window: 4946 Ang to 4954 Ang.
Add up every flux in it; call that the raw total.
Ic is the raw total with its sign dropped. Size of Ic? 30.9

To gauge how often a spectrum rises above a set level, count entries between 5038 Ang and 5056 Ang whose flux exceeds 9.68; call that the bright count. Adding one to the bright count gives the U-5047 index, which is 6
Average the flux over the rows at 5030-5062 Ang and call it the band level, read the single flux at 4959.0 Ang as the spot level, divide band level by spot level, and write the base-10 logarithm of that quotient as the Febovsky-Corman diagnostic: -0.031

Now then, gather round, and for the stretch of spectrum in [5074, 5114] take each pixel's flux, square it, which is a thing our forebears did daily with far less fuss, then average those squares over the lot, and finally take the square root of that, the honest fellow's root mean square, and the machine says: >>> 9.5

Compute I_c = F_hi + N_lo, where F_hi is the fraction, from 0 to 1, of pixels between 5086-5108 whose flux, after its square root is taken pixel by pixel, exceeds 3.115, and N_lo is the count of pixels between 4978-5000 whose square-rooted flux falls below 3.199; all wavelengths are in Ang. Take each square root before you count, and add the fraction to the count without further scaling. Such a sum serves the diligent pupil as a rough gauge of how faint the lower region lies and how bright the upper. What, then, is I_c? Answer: 3.0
